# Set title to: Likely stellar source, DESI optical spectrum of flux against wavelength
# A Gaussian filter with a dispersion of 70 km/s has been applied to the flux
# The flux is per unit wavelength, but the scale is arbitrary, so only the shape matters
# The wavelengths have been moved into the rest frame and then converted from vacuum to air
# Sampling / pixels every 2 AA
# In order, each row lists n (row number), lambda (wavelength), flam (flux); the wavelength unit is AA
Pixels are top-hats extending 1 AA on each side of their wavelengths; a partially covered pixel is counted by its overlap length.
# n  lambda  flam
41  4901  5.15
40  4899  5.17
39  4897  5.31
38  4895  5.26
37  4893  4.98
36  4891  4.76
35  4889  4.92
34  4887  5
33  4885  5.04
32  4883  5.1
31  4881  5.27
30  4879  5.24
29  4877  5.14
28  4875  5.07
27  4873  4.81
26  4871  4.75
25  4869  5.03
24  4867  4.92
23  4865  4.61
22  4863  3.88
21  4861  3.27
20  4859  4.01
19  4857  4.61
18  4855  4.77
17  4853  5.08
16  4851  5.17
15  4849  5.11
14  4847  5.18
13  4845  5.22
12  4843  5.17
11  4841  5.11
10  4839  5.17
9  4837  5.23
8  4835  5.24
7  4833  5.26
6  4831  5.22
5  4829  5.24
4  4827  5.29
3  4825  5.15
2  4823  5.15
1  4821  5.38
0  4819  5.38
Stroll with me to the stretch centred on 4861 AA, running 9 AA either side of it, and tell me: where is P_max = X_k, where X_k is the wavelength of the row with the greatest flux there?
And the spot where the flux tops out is 4853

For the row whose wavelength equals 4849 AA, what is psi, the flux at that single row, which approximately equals 5.11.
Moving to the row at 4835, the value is 5.24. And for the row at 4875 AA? 5.07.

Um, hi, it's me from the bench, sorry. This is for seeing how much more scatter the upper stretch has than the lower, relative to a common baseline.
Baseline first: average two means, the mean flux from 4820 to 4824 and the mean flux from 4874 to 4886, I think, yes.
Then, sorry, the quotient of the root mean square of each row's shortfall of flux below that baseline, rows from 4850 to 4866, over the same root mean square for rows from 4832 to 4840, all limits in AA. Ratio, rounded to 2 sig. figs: 25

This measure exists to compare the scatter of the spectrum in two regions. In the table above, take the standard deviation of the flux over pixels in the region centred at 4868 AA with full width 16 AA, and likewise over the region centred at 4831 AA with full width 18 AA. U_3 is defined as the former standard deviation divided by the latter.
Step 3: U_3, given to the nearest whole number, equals 13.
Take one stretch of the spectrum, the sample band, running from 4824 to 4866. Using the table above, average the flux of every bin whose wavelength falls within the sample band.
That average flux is 4.90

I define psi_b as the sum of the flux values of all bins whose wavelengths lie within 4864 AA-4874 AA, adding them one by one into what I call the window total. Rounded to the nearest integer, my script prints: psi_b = 24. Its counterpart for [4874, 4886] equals 31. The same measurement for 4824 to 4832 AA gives 21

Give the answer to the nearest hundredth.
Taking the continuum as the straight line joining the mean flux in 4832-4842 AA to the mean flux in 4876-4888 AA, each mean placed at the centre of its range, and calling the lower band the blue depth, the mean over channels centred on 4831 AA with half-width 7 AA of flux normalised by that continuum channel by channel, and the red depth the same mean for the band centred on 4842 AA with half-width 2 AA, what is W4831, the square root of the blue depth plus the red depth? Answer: 1.41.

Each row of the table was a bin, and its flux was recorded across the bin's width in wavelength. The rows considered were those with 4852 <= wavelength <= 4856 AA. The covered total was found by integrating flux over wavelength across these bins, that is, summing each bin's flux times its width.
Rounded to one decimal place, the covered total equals 19.7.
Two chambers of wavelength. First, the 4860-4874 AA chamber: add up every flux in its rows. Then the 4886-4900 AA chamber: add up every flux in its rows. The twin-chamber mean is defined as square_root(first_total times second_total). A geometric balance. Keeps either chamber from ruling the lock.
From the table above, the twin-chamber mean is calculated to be 33.3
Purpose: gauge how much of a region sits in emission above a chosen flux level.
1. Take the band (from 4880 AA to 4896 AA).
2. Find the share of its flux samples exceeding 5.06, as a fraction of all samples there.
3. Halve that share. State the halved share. 0.2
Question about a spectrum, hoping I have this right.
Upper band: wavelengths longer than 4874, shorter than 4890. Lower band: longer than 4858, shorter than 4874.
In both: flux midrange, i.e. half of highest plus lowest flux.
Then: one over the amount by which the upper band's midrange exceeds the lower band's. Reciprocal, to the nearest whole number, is 1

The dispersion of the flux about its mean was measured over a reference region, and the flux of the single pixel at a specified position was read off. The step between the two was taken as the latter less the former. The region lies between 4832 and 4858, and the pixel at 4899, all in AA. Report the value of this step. 4.98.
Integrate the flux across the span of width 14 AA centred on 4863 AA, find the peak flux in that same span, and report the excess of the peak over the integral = -55.6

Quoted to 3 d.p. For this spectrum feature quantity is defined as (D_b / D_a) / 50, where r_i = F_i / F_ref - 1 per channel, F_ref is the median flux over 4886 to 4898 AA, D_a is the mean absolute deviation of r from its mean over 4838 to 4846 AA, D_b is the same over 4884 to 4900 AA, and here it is 0.100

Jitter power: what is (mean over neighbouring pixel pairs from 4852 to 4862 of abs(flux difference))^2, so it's 0.205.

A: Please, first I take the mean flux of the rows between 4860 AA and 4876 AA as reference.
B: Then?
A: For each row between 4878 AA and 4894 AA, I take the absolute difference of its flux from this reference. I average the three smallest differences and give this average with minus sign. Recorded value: -0.34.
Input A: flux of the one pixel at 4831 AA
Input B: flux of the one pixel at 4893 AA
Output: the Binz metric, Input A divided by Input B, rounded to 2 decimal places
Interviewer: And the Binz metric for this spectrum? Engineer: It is 1.05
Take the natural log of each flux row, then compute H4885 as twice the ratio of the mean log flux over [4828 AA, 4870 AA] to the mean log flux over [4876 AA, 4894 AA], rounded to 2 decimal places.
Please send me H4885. 1.95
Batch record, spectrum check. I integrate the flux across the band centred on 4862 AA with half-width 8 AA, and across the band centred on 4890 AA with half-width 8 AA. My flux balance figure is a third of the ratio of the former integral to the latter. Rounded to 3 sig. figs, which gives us 0.290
